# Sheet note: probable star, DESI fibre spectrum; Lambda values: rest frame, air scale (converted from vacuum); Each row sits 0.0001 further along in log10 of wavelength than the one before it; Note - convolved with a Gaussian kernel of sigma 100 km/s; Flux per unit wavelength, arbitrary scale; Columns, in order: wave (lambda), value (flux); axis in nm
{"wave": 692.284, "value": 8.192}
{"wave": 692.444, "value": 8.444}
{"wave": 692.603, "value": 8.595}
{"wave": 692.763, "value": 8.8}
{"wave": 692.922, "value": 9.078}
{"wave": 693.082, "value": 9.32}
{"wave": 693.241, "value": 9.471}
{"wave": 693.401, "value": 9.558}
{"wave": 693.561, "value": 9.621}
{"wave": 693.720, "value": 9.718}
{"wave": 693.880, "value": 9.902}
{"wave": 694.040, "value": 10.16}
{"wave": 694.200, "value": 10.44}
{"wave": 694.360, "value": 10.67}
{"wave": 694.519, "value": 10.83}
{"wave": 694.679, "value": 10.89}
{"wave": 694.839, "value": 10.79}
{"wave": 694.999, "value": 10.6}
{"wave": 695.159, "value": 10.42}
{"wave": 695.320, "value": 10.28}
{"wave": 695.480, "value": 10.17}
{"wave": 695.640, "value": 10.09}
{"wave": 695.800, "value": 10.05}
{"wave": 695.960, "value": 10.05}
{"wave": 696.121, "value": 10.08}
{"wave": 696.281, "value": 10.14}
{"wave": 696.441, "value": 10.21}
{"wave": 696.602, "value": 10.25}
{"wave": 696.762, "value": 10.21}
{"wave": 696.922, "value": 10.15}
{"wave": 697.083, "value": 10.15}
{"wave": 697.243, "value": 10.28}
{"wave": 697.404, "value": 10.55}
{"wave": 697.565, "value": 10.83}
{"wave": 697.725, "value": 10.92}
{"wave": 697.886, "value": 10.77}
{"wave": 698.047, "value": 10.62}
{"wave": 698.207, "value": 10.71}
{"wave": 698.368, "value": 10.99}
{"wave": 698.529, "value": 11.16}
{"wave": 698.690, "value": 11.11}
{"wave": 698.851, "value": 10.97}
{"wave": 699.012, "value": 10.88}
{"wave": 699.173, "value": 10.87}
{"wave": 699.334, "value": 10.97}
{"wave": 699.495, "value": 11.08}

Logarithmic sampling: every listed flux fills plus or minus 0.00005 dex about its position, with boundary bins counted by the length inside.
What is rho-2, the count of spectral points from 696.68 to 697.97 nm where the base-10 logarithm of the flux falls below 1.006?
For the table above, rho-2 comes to 0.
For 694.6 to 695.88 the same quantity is 2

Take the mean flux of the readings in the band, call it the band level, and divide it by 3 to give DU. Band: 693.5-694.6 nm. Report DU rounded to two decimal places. 3.40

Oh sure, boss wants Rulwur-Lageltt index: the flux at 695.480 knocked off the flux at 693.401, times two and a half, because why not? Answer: -1.5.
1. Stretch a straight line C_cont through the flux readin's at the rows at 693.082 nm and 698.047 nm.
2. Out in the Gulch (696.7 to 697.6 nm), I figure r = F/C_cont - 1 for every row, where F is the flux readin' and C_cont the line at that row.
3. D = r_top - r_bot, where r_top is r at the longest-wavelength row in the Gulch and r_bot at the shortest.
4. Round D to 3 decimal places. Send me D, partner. 0.039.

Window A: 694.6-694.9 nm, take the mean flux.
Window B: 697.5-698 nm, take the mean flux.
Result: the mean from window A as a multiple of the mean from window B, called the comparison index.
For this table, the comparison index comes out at 1.00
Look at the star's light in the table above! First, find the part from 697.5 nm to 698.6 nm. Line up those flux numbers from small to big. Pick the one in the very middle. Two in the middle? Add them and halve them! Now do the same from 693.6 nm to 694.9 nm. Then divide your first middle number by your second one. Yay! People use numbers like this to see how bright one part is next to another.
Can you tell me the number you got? 1.03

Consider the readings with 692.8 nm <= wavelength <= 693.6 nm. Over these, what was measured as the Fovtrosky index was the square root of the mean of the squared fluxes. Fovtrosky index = 9.41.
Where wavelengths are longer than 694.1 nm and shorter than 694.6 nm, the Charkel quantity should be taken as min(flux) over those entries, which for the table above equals 10.44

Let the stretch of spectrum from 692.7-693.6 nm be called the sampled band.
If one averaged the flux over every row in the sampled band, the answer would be 9.3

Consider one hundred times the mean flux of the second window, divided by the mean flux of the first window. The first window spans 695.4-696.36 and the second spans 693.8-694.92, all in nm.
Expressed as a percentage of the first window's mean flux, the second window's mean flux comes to 104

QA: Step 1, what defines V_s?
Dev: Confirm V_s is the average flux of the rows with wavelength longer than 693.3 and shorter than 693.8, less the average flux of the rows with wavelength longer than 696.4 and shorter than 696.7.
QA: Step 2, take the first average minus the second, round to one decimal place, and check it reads -0.6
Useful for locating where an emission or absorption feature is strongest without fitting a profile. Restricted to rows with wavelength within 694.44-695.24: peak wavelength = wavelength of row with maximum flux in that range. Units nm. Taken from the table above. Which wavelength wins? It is 694.679 nm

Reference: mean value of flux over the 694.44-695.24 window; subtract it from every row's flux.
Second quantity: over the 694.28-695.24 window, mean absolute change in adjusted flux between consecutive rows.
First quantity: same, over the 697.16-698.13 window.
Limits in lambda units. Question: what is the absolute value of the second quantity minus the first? 0.050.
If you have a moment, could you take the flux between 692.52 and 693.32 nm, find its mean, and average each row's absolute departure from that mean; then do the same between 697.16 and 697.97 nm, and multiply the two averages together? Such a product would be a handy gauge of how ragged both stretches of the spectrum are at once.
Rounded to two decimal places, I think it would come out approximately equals 0.06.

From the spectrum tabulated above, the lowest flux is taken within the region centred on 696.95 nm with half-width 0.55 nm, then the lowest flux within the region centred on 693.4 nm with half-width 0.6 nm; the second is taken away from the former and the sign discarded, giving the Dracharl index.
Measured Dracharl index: 1.1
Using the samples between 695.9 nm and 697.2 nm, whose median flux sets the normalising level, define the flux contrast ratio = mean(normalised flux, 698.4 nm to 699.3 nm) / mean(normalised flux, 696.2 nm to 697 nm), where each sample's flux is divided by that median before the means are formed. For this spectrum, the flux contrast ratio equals 1.08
